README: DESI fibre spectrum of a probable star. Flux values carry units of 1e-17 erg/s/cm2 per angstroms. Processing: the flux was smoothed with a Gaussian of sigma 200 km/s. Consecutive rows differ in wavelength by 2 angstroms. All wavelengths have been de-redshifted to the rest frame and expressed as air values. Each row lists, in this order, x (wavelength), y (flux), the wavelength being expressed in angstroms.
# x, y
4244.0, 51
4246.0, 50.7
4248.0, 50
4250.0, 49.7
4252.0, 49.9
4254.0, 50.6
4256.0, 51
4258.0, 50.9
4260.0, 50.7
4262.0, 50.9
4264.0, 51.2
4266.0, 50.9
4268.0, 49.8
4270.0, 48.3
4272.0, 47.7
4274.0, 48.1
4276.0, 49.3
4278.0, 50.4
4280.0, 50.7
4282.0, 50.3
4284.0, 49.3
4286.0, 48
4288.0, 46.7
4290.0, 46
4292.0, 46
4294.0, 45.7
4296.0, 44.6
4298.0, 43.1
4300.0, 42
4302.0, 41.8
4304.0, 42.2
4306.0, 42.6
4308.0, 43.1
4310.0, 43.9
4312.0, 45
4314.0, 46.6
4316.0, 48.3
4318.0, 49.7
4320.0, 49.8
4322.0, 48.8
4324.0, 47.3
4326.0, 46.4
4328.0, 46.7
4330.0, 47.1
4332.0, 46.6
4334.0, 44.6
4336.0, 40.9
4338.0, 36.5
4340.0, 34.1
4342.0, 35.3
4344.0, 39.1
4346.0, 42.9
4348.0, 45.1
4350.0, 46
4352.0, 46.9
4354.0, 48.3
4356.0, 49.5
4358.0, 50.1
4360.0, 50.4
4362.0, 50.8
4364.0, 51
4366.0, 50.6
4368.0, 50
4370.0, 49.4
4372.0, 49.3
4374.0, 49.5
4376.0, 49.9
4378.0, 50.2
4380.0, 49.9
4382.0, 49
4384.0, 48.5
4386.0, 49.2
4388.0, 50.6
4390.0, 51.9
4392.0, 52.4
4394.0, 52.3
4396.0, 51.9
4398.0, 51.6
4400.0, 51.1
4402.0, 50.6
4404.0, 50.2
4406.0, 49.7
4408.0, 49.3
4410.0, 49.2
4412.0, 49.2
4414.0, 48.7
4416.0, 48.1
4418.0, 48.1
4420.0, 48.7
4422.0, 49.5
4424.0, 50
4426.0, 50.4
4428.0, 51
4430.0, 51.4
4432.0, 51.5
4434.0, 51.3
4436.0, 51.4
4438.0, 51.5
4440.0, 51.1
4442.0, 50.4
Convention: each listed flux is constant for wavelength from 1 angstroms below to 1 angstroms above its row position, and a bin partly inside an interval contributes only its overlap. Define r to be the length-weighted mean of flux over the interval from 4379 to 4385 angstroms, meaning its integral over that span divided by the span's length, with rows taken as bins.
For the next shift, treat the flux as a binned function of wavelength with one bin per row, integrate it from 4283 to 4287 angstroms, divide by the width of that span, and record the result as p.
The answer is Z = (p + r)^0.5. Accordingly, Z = 9.9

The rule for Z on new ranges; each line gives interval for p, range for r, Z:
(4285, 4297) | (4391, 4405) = 9.9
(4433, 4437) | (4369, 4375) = 10.0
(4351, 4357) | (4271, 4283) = 9.9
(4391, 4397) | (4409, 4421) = 10.0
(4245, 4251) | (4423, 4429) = 10.0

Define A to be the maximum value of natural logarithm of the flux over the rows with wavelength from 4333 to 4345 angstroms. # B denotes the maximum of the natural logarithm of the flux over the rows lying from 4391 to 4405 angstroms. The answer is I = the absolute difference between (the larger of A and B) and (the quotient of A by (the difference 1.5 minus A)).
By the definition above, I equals 5.61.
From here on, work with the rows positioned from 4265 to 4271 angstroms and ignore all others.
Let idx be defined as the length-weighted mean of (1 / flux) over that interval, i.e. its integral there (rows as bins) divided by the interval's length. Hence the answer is 0.0201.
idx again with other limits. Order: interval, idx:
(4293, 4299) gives 0.0225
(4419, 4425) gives 0.0202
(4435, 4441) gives 0.0195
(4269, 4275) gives 0.0208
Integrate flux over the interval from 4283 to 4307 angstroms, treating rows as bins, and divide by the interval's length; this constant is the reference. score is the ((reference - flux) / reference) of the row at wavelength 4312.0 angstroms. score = 0.00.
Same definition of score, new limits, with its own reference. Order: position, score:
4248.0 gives -0.12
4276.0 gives -0.10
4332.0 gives -0.04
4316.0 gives -0.08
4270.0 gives -0.08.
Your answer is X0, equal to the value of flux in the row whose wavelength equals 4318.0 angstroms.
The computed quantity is 49.7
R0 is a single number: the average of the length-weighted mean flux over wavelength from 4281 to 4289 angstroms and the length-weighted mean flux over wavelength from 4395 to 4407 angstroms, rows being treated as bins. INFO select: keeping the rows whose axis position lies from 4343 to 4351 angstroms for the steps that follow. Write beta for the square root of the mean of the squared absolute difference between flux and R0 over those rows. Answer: 7.0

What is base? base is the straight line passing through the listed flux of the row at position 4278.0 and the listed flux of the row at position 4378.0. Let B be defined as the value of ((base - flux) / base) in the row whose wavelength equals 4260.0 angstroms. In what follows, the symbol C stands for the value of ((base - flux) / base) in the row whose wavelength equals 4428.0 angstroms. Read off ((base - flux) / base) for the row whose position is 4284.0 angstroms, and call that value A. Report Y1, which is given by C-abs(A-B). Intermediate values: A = 0.02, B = -0.01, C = -0.018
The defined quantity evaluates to -0.04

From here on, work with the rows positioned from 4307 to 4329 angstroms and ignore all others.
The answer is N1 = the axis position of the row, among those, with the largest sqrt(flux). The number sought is 4320.0 angstroms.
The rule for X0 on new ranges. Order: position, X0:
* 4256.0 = 51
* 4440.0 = 51.1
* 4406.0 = 49.7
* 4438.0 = 51.5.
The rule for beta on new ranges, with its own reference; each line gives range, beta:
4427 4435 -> 1.6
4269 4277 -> 1.5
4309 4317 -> 4.1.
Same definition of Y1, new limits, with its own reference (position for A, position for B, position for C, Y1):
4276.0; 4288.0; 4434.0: -0.08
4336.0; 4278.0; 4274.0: -0.14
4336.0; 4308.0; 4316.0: 0.00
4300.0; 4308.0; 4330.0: 0.04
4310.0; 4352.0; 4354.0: -0.02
